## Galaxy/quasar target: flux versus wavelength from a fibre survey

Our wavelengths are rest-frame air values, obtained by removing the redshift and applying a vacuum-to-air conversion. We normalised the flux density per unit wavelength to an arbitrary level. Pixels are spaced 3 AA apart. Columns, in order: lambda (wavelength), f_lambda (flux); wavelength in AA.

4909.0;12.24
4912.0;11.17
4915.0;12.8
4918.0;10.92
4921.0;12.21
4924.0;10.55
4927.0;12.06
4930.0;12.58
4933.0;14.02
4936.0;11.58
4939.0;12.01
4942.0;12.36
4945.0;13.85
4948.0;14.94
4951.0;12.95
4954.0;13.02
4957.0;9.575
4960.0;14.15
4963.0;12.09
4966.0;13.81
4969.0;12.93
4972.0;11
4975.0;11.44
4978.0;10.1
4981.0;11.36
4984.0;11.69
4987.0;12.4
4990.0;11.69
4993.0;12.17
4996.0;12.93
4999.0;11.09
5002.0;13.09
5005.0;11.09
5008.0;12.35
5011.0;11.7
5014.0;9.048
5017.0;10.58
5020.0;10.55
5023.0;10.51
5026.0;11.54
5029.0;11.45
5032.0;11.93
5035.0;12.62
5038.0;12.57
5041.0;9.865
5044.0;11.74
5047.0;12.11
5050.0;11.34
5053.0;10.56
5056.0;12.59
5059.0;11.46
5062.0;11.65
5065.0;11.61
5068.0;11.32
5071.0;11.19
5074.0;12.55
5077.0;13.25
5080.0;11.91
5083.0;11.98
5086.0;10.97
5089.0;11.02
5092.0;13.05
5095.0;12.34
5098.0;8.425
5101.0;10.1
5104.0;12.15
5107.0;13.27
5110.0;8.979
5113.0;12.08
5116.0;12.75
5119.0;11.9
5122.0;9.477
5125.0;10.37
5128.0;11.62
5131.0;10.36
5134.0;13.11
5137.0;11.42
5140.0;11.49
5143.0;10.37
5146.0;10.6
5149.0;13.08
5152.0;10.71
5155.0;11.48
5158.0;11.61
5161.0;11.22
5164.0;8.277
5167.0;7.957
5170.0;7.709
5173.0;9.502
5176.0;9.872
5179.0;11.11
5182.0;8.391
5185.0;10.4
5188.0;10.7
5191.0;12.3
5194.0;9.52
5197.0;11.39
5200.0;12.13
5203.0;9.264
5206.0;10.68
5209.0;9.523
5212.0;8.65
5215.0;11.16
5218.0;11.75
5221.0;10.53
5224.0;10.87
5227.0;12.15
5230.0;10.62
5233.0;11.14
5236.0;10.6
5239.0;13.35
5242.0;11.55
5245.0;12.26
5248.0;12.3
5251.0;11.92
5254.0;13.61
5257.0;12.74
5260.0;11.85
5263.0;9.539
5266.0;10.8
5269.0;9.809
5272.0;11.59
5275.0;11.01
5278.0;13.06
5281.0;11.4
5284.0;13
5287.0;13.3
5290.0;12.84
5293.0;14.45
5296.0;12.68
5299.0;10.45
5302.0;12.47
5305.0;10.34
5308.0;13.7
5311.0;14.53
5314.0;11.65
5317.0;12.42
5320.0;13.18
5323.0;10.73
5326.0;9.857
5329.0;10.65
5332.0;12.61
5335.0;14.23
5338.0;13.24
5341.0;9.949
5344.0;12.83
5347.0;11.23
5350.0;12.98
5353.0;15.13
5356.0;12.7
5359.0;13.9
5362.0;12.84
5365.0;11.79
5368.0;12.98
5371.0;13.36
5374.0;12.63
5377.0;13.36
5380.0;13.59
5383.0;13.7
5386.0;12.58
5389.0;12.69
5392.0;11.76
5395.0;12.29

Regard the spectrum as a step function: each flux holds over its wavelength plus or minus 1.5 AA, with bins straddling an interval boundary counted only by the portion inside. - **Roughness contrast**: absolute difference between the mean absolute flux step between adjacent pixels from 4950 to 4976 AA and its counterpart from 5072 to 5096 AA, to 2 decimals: 1.05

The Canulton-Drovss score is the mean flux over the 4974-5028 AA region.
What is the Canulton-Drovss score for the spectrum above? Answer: 11.4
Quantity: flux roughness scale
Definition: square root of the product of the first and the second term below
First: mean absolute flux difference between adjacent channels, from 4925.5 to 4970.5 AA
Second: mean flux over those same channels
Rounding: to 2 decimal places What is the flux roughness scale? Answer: 4.53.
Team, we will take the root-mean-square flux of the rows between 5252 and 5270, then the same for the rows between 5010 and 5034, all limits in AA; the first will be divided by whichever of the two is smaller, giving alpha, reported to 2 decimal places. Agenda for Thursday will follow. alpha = 1.05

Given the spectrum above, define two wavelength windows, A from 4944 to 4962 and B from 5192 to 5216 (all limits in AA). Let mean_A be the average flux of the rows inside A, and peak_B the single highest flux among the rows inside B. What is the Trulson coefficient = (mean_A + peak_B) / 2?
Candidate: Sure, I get 12.6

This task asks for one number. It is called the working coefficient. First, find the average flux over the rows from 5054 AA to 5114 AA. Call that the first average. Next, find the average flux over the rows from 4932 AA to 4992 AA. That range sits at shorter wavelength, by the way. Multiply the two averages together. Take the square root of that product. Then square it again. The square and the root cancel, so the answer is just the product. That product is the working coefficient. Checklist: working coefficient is 143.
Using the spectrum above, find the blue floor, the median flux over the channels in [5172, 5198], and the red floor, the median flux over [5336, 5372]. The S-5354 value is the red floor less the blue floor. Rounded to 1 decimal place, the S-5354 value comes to 2.5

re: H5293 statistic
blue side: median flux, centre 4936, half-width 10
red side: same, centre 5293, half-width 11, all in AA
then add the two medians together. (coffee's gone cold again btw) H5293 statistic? 25.2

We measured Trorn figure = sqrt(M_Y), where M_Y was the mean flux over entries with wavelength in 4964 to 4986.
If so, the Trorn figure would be 3.43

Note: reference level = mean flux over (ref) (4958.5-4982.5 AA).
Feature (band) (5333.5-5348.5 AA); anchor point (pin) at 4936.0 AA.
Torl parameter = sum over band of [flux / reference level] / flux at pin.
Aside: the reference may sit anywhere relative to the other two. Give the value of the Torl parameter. 0.44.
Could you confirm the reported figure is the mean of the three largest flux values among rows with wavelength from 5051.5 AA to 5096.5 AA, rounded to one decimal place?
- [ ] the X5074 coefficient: 13.0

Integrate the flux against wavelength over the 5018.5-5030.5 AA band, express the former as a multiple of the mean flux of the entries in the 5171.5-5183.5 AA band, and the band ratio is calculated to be 13.6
